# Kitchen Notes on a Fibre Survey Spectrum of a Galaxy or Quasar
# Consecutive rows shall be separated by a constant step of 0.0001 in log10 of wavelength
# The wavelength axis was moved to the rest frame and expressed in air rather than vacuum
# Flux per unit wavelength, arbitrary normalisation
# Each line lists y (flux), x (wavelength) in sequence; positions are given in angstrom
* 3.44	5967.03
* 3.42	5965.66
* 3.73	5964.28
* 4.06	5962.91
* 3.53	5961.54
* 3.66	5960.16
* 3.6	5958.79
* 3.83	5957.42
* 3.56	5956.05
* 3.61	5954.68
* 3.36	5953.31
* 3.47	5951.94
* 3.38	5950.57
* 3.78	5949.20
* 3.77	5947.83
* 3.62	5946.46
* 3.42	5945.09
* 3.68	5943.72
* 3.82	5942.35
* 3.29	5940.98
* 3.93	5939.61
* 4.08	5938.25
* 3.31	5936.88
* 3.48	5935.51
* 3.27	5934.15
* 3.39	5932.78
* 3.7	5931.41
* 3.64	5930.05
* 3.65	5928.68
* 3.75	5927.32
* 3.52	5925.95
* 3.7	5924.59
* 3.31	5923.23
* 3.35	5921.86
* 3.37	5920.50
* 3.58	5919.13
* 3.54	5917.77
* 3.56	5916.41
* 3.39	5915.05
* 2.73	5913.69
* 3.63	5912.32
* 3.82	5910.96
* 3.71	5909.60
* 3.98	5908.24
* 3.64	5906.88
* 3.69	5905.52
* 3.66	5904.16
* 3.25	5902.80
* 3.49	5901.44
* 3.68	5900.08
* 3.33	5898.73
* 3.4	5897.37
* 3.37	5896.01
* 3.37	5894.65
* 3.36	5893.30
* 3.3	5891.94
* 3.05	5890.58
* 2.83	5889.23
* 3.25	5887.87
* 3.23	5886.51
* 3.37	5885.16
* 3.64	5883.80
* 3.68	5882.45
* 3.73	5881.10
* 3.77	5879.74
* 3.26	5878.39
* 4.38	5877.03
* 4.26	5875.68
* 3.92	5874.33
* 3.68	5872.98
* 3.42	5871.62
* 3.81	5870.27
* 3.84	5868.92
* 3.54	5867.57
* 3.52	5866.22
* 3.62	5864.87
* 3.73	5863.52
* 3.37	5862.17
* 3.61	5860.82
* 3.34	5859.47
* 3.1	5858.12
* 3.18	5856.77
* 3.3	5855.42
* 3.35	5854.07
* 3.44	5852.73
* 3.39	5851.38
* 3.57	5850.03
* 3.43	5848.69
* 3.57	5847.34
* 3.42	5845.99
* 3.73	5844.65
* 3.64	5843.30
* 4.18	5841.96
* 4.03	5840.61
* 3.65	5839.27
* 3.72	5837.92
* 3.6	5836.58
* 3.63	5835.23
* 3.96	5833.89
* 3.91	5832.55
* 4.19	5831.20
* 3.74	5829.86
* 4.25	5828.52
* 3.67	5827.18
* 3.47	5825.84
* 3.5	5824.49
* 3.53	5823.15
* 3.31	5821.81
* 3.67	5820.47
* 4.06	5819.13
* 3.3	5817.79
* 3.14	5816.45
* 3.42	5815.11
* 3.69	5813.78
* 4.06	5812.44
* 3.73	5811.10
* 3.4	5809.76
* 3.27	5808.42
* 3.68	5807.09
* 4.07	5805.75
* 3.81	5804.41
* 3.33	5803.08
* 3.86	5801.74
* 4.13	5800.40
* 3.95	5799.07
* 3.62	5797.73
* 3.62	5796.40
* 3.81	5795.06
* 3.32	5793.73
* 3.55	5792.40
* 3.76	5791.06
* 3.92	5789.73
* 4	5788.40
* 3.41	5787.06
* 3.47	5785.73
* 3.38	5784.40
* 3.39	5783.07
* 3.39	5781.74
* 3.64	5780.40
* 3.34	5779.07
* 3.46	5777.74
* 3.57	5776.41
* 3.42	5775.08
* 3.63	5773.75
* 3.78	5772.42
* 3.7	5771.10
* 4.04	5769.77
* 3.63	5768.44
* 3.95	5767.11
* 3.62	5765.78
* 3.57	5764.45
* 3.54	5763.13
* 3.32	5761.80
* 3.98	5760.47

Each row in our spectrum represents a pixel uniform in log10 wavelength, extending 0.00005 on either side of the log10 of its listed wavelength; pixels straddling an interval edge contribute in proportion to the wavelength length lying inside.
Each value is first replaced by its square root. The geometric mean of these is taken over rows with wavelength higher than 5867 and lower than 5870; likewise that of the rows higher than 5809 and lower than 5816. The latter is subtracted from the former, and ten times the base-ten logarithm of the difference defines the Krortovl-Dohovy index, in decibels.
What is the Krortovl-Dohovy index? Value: -20.4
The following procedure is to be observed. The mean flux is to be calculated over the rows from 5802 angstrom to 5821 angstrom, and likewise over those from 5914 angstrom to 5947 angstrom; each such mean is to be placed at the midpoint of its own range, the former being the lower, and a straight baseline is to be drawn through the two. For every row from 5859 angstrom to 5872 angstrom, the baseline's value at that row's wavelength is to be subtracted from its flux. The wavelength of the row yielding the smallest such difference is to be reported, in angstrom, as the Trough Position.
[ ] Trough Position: 5859.47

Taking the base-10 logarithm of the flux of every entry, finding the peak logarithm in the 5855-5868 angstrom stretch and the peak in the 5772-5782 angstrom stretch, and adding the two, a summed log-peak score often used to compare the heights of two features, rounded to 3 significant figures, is 1.15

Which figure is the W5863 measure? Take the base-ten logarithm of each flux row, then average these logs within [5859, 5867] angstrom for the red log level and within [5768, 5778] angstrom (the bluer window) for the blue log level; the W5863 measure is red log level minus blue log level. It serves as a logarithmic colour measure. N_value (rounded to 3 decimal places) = -0.015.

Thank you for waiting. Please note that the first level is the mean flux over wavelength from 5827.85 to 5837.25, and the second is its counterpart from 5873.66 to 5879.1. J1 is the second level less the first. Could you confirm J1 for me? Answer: 0.06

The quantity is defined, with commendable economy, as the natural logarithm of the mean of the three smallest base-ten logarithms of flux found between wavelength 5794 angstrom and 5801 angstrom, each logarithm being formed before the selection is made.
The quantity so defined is -0.57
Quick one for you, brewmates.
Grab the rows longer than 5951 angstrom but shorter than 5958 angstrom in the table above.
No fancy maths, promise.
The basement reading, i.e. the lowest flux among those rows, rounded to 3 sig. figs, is 3.36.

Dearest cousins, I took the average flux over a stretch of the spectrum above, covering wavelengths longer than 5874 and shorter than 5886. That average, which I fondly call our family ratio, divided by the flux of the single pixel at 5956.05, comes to 1.06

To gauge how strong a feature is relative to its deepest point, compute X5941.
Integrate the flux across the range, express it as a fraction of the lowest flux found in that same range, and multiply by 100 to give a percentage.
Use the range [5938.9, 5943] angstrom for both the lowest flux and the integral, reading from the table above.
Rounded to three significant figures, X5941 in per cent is 459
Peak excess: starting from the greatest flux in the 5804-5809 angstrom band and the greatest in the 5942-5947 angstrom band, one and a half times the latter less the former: 1.66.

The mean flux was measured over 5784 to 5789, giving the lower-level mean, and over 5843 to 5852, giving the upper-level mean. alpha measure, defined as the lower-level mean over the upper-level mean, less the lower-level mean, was -2.56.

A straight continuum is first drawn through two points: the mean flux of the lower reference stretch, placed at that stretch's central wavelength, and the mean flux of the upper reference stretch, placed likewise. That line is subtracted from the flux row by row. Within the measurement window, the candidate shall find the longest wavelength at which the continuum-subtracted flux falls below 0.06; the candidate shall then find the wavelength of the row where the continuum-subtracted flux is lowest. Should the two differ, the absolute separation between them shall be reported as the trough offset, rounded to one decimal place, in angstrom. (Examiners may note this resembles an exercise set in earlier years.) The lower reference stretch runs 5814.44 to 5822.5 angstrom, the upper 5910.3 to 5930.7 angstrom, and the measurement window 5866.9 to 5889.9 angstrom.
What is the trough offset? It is 0.0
